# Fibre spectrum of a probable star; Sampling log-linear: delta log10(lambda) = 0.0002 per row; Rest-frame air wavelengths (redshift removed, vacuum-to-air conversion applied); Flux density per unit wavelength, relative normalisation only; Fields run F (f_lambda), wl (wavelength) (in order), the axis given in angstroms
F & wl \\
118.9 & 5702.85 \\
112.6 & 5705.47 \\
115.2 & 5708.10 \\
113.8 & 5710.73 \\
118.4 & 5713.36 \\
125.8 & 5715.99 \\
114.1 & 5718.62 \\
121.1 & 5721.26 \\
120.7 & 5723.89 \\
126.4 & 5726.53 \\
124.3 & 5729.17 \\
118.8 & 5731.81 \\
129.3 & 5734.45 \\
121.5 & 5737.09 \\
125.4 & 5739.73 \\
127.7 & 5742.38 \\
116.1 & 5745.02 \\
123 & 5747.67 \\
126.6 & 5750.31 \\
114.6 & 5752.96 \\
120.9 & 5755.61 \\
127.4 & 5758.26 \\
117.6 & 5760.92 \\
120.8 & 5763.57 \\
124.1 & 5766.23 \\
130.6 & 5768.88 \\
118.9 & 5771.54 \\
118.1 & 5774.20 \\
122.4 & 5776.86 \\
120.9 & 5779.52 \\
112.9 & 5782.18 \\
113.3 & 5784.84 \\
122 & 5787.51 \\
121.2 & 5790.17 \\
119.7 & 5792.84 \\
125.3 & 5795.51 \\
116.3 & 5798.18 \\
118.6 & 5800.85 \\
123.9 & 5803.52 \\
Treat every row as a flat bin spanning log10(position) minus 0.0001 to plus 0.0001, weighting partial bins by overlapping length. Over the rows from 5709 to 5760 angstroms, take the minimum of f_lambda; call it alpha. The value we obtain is 113.8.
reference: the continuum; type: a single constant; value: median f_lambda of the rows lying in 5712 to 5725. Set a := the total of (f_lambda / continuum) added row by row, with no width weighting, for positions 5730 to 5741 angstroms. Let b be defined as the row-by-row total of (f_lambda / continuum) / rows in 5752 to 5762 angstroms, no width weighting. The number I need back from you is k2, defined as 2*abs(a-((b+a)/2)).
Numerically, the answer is 0.12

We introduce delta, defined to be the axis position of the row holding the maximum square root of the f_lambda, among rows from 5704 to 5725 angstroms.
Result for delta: 5715.99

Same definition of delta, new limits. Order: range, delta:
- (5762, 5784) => 5768.88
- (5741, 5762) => 5742.38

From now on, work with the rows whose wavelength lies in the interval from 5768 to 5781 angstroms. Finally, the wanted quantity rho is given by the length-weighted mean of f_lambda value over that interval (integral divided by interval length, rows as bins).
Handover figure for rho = 122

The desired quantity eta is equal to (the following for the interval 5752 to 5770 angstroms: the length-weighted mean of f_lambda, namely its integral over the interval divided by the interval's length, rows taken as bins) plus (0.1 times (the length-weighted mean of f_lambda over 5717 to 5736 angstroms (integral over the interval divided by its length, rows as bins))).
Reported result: 135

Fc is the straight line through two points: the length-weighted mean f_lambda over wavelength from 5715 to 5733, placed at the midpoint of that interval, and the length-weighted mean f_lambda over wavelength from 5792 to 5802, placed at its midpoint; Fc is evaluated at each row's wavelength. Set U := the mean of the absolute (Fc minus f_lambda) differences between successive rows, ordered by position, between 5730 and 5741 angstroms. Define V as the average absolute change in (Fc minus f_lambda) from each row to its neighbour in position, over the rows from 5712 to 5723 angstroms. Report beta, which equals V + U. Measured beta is 16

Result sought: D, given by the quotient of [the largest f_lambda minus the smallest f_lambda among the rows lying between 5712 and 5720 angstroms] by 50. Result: 0.23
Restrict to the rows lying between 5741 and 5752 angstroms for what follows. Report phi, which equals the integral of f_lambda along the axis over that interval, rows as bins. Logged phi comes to 1354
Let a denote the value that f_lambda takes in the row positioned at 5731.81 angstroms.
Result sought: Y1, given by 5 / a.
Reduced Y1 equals 0.0421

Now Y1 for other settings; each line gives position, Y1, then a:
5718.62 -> 0.0438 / 114.1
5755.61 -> 0.0414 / 120.9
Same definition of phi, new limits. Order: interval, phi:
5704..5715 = 1270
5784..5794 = 1193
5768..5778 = 1221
